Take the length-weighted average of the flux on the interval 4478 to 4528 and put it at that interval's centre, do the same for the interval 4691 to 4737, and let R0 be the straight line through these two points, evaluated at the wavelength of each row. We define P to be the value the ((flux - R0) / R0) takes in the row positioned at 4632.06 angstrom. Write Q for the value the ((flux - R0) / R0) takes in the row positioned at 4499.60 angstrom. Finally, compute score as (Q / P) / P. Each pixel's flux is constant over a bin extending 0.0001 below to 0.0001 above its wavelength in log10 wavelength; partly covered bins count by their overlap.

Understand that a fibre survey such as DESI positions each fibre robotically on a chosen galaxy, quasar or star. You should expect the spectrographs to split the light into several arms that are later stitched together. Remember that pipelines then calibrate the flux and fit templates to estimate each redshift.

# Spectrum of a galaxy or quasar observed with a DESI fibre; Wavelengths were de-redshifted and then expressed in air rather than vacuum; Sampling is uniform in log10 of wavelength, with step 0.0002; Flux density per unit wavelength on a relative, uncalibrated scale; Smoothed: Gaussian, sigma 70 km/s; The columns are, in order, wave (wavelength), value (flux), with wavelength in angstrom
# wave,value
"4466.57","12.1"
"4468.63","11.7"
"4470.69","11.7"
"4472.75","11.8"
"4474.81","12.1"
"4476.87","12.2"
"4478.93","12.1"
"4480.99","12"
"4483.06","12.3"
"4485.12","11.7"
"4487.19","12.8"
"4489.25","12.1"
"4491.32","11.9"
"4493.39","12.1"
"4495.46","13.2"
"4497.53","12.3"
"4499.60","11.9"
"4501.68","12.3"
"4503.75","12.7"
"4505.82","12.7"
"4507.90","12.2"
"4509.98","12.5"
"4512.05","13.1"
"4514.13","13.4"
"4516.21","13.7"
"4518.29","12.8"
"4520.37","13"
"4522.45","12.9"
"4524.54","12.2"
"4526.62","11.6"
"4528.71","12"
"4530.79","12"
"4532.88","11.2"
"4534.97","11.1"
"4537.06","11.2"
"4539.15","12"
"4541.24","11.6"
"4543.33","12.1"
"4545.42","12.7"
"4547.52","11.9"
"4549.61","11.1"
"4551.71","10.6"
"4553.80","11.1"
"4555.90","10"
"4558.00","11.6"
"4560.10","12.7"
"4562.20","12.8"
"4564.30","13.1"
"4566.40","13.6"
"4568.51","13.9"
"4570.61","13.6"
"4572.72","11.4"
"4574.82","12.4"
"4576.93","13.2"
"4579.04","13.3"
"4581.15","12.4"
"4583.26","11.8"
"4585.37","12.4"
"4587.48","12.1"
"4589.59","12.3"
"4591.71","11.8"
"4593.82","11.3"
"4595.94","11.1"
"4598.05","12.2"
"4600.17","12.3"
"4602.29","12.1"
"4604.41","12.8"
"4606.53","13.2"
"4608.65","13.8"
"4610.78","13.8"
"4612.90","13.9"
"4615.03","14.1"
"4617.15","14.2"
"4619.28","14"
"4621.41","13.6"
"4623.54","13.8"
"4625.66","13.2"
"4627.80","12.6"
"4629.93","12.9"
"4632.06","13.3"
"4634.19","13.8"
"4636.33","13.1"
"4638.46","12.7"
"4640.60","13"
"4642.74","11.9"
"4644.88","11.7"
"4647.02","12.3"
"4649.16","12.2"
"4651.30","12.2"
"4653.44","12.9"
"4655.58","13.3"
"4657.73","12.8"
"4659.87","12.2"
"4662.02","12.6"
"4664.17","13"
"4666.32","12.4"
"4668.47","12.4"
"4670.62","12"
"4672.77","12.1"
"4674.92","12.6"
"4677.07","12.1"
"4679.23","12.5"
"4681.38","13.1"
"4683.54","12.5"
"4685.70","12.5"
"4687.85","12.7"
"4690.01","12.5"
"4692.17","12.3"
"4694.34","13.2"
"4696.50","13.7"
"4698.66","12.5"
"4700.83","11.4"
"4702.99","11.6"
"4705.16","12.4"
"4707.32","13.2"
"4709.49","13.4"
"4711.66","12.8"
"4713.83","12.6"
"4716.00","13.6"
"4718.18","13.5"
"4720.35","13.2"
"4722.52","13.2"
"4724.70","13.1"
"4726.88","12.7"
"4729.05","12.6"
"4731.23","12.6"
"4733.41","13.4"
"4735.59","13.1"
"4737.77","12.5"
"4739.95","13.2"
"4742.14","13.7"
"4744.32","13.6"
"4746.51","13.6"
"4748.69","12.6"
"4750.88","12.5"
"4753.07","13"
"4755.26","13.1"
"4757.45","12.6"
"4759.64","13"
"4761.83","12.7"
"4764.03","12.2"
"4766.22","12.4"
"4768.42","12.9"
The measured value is -21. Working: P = 0.046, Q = -0.05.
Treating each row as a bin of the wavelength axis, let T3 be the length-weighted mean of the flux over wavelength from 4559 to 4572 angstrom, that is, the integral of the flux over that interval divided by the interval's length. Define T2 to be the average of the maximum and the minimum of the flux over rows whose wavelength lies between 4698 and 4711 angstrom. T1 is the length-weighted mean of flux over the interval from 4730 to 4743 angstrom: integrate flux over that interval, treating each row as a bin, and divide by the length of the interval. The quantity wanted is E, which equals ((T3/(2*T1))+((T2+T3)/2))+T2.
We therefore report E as 25.7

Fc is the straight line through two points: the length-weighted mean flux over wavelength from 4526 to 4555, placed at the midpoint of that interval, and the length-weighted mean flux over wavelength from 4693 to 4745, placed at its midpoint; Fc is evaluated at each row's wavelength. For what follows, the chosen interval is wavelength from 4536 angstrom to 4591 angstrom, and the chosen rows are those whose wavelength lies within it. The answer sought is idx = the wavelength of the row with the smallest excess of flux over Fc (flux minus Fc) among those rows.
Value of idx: 4555.90 angstrom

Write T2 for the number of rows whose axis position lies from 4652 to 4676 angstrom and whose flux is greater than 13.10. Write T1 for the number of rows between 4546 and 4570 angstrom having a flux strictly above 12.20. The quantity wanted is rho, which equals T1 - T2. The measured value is 4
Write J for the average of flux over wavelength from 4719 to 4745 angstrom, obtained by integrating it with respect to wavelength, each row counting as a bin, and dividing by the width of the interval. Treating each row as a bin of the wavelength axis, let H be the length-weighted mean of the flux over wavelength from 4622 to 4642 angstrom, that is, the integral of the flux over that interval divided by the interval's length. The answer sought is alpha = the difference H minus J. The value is 0.07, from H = 13.1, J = 13.1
